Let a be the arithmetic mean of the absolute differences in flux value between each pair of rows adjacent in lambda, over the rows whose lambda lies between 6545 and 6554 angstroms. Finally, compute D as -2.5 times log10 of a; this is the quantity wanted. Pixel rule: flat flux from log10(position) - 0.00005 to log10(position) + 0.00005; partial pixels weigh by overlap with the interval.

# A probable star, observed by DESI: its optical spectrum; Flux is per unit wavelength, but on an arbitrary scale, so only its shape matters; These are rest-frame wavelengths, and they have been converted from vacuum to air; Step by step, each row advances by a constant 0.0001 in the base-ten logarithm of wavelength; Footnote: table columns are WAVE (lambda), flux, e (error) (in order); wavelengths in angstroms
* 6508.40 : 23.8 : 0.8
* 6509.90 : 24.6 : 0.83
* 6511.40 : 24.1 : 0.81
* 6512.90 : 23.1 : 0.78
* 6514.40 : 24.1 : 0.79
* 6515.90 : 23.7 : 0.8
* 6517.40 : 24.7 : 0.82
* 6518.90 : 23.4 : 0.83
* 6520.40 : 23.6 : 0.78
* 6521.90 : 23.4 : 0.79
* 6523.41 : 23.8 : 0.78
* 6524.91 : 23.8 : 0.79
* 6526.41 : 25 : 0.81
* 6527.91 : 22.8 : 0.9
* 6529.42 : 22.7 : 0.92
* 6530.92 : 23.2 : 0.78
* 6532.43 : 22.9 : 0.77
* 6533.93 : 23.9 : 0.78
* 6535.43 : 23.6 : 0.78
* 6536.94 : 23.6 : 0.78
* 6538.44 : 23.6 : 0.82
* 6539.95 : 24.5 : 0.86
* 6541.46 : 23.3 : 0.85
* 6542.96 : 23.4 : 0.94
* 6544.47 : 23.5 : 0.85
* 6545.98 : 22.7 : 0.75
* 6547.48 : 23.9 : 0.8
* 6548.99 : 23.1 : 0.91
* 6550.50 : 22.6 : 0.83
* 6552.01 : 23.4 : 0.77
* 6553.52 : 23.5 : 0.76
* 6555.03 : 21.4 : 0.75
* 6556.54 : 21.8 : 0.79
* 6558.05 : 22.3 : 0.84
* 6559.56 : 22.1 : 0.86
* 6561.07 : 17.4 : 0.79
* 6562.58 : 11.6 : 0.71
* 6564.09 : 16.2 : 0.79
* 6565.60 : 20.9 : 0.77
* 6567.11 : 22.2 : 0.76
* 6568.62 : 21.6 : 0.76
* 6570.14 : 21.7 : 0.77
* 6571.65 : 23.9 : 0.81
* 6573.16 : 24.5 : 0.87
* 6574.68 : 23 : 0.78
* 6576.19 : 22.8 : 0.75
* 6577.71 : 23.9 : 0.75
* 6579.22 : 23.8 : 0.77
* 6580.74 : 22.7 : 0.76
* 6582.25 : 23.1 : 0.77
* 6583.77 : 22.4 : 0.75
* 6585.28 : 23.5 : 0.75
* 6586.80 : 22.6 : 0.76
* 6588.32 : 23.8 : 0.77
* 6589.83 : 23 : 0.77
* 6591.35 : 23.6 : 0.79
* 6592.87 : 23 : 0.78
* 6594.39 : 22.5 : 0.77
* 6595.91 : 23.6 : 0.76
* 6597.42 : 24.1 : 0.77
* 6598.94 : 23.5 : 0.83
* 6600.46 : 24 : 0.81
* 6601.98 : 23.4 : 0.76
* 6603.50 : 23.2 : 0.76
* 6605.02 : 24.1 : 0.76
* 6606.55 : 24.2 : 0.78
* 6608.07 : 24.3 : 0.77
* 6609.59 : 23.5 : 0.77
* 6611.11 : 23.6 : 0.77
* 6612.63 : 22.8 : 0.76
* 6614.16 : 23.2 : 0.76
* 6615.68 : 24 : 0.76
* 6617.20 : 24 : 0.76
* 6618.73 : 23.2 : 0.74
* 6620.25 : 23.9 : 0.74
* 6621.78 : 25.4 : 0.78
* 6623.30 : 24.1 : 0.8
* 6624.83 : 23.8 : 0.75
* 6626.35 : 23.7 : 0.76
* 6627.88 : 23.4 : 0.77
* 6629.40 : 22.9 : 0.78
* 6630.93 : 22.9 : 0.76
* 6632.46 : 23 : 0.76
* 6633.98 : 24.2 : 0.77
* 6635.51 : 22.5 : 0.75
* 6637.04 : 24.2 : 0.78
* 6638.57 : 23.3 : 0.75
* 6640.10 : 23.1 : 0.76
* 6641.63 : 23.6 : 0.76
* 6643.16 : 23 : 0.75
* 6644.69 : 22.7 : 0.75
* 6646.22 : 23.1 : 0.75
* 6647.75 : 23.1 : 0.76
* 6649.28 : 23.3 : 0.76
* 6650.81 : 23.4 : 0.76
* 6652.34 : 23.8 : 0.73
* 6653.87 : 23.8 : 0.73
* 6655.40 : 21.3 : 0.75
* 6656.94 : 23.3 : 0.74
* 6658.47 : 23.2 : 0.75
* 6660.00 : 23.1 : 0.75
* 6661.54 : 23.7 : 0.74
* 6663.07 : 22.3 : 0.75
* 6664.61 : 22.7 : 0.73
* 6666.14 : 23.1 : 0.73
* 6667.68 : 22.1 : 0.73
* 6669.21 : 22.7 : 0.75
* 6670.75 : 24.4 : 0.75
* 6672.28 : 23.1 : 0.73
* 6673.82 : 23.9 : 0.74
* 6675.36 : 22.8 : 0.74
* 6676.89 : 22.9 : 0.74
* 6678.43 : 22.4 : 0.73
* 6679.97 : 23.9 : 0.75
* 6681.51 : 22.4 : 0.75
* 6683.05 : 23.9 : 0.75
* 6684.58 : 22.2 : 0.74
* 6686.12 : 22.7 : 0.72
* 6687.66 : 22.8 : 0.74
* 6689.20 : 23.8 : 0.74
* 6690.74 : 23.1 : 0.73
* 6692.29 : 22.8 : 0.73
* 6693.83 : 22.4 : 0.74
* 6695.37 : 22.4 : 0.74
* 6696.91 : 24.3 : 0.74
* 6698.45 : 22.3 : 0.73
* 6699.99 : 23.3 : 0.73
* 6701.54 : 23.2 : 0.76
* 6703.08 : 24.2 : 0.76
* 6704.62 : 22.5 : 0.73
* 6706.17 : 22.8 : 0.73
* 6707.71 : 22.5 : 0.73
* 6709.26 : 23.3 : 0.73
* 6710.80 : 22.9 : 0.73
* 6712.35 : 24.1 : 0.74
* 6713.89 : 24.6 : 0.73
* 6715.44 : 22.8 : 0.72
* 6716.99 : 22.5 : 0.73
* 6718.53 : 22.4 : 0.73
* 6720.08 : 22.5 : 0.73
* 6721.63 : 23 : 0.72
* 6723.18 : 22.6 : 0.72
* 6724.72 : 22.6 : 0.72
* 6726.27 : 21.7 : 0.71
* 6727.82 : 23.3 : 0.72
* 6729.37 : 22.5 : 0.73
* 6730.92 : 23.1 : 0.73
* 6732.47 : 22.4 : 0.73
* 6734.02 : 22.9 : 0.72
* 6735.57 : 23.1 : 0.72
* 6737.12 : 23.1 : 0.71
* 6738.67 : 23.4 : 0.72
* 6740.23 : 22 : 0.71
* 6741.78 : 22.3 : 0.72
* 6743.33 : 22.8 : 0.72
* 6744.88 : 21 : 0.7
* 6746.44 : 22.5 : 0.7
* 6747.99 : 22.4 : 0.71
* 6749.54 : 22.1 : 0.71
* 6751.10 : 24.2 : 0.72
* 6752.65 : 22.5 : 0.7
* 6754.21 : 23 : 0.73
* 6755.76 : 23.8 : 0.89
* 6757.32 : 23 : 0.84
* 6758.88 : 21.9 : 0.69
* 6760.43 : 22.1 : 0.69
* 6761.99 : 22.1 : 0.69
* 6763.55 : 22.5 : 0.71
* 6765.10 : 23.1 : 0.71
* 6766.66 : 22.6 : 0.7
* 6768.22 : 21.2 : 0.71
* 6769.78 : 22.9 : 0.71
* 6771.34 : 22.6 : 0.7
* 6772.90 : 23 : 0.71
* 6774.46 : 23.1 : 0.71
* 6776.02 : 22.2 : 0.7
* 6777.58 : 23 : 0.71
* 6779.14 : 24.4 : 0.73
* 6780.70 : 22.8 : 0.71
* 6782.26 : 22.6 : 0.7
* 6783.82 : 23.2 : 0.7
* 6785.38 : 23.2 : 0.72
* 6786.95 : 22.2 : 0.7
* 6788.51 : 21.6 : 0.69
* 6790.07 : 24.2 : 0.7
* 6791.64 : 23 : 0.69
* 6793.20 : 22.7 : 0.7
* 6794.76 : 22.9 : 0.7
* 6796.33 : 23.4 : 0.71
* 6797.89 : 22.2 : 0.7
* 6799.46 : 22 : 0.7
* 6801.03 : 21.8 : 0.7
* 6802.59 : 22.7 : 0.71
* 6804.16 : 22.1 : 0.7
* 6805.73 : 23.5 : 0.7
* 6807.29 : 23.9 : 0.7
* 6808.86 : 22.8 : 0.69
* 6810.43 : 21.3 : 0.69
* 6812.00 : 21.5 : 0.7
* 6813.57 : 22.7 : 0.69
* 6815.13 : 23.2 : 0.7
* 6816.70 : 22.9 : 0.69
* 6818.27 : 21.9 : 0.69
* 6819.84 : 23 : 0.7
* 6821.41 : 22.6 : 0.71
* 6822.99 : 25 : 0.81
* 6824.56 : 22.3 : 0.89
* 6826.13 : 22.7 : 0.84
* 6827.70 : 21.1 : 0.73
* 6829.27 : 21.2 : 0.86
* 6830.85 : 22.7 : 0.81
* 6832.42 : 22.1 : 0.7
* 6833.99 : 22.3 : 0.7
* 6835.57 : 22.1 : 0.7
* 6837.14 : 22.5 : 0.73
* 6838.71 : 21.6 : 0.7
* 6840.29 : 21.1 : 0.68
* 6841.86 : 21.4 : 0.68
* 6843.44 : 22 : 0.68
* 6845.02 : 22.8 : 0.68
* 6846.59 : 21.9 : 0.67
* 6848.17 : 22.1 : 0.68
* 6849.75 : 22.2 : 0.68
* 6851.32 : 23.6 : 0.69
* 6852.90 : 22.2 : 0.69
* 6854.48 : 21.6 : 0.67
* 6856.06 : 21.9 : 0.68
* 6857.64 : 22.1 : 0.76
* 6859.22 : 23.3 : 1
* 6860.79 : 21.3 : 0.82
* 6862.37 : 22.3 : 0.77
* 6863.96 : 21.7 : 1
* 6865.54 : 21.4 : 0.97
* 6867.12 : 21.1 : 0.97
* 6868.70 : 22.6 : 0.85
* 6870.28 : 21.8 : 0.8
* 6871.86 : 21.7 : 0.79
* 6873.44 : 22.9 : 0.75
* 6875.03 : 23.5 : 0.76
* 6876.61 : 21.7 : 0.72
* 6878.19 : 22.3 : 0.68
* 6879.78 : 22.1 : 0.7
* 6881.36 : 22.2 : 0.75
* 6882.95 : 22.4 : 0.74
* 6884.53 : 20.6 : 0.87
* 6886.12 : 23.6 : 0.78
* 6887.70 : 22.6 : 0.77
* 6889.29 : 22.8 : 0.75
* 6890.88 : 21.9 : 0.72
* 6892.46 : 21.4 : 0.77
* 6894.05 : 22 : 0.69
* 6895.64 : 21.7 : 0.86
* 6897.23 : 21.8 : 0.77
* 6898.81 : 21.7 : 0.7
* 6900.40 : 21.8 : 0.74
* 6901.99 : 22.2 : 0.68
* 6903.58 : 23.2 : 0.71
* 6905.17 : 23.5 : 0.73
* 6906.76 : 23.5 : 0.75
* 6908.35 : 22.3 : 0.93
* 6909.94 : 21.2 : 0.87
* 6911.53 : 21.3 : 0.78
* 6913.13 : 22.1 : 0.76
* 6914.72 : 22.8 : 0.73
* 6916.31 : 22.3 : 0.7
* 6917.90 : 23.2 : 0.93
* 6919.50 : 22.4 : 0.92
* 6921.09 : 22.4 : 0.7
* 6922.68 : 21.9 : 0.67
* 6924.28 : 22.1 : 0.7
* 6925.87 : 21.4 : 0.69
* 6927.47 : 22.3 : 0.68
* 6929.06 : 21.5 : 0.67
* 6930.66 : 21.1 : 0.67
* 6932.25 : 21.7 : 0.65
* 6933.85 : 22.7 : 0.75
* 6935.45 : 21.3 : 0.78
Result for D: 0.42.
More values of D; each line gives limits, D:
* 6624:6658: 0.46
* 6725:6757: 0.21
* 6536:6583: -0.28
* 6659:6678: 0.17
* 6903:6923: 0.60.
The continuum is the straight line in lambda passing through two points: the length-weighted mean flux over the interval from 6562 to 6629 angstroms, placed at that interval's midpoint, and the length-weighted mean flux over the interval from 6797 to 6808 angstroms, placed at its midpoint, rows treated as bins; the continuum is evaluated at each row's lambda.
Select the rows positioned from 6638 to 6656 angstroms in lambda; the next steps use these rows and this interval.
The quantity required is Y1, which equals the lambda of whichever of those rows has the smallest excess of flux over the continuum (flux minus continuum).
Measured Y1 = 6655.40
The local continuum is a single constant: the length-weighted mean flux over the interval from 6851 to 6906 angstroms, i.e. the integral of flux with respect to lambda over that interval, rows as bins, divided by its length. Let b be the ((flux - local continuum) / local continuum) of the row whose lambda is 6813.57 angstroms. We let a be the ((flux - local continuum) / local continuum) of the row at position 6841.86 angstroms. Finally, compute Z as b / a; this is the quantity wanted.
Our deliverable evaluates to -0.7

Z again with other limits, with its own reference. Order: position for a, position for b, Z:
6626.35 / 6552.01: 0.8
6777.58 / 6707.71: 0.4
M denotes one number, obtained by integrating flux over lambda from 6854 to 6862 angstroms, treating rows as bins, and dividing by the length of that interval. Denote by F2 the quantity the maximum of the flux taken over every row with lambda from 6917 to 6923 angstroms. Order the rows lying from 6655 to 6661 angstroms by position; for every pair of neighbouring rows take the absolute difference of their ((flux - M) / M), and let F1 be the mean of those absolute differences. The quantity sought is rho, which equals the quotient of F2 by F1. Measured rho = 699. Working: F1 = 0.033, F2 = 23.2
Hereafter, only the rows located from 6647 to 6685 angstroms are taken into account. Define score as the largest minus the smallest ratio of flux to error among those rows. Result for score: 4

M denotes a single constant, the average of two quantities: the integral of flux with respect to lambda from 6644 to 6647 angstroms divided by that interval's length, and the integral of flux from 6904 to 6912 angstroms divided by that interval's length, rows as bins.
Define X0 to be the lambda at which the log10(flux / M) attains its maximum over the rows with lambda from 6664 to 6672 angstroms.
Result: 6670.75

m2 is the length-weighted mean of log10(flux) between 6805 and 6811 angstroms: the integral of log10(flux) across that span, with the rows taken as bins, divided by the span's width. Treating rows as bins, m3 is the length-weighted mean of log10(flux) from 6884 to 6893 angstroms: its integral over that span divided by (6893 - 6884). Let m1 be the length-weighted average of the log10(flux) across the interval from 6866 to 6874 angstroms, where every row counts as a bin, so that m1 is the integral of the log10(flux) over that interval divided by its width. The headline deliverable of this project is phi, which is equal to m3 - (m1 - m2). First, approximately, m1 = 1.34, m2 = 1.361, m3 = 1.346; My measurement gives 1.36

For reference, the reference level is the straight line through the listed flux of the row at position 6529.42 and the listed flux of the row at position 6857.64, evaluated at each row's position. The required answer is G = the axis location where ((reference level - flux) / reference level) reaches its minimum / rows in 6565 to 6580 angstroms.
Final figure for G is 6573.16 angstroms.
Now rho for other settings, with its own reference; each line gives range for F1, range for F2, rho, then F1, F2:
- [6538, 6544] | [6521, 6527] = 753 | 0.033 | 25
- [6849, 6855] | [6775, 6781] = 476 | 0.051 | 24.4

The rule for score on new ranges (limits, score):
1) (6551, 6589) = 16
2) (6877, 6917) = 9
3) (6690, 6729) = 3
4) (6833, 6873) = 13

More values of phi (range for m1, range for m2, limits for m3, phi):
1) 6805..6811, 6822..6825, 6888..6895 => 1.35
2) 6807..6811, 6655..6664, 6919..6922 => 1.36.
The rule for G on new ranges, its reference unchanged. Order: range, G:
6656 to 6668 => 6661.54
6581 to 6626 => 6621.78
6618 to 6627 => 6621.78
